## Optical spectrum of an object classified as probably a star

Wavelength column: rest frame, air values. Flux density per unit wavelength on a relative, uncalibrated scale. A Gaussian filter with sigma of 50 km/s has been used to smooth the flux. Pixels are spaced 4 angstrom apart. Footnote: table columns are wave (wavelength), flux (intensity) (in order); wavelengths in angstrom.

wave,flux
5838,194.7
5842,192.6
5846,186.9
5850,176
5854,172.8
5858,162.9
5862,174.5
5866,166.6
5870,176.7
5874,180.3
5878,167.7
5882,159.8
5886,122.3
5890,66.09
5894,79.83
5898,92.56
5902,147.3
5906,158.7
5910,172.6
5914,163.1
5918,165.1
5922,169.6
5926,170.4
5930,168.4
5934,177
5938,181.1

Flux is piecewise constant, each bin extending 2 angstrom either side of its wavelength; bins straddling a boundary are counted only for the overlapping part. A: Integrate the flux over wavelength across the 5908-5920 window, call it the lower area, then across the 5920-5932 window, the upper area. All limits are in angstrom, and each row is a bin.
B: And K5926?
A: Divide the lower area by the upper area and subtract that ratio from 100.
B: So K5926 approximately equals 99.0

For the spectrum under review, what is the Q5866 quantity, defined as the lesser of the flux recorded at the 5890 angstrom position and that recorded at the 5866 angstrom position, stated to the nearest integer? 66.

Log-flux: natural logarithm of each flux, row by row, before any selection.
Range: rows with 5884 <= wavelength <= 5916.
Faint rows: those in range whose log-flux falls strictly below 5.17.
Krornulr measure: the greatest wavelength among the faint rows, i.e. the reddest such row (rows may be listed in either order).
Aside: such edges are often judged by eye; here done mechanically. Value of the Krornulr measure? 5914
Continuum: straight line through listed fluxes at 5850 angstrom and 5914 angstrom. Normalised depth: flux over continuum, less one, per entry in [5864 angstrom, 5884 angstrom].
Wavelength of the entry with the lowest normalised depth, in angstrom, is 5882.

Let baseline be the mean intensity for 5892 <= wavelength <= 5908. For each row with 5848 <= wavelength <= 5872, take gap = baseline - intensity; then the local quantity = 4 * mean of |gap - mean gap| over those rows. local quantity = 18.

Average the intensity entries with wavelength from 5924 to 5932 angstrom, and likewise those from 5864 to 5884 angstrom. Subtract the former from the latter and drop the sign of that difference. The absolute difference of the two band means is 1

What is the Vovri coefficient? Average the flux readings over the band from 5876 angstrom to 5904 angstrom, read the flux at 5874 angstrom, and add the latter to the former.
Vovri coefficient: 300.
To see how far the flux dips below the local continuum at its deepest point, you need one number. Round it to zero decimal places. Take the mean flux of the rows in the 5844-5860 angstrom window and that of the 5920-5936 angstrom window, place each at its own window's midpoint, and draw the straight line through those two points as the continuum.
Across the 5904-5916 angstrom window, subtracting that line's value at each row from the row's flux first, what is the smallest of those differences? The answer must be -14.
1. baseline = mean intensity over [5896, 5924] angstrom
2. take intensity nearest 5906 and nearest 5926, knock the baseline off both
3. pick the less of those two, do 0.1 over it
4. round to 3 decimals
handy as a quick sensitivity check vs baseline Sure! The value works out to 0.017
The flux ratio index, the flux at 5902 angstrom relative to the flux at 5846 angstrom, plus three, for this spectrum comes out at 3.79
